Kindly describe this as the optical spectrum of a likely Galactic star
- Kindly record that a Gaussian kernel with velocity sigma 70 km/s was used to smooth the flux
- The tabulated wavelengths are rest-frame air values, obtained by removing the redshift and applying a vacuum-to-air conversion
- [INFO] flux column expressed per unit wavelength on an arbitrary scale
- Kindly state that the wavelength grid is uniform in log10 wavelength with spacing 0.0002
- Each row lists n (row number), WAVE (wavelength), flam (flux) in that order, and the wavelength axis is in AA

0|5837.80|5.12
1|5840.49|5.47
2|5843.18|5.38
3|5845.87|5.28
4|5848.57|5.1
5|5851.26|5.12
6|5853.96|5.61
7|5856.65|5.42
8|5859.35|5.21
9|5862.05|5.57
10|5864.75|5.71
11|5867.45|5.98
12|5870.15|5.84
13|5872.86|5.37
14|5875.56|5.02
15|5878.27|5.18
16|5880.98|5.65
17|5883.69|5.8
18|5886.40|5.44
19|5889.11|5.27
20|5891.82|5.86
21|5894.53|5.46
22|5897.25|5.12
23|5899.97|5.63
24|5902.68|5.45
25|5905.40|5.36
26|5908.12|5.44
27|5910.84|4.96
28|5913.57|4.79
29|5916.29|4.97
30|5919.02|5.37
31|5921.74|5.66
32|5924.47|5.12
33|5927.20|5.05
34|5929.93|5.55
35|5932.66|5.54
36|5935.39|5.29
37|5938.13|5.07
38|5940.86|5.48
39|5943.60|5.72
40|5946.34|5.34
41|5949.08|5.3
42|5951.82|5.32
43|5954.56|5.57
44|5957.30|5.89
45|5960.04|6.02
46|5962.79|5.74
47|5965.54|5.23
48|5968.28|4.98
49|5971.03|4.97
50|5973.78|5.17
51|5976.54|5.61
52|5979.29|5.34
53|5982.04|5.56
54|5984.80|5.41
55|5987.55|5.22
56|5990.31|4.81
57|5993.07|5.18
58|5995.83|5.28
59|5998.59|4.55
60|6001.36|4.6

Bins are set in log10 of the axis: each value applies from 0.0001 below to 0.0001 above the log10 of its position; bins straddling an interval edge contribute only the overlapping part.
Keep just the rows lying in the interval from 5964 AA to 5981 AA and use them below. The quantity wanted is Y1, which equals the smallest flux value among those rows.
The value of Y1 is 4.97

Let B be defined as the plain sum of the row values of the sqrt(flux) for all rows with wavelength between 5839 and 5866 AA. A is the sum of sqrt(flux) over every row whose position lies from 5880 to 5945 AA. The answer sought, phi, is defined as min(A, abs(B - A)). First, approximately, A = 56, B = 23.2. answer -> 32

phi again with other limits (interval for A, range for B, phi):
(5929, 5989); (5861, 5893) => 23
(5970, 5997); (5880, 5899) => 6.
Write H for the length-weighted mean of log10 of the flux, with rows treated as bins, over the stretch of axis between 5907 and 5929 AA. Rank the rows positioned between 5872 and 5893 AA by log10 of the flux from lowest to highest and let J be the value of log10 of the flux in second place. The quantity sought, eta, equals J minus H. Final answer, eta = 0.001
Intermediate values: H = 0.713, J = 0.714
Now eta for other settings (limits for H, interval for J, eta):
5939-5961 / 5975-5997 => -0.031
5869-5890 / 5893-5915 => -0.040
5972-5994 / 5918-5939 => -0.017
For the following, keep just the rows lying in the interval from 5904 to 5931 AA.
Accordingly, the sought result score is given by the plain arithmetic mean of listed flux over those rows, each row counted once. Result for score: 5.23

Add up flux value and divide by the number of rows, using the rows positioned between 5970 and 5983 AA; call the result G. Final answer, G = 5.33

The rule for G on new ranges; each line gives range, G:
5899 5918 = 5.23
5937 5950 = 5.38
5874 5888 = 5.42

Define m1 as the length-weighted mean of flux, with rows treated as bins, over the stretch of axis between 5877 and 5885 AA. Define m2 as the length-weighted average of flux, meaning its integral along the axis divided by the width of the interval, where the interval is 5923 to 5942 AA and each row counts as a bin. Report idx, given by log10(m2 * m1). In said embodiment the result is 1.47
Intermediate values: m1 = 5.54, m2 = 5.30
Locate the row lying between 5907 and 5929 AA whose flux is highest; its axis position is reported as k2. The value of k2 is 5921.74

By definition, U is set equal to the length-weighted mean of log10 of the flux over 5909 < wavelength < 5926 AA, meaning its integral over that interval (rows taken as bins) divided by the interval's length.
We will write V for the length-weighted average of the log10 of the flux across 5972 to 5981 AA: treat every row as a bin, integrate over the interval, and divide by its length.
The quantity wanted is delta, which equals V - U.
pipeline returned 0.018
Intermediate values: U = 0.71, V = 0.729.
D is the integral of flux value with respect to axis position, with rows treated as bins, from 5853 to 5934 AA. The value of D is 438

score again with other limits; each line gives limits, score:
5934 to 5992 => 5.38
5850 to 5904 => 5.49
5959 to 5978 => 5.39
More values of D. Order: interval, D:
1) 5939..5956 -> 93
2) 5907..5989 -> 439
